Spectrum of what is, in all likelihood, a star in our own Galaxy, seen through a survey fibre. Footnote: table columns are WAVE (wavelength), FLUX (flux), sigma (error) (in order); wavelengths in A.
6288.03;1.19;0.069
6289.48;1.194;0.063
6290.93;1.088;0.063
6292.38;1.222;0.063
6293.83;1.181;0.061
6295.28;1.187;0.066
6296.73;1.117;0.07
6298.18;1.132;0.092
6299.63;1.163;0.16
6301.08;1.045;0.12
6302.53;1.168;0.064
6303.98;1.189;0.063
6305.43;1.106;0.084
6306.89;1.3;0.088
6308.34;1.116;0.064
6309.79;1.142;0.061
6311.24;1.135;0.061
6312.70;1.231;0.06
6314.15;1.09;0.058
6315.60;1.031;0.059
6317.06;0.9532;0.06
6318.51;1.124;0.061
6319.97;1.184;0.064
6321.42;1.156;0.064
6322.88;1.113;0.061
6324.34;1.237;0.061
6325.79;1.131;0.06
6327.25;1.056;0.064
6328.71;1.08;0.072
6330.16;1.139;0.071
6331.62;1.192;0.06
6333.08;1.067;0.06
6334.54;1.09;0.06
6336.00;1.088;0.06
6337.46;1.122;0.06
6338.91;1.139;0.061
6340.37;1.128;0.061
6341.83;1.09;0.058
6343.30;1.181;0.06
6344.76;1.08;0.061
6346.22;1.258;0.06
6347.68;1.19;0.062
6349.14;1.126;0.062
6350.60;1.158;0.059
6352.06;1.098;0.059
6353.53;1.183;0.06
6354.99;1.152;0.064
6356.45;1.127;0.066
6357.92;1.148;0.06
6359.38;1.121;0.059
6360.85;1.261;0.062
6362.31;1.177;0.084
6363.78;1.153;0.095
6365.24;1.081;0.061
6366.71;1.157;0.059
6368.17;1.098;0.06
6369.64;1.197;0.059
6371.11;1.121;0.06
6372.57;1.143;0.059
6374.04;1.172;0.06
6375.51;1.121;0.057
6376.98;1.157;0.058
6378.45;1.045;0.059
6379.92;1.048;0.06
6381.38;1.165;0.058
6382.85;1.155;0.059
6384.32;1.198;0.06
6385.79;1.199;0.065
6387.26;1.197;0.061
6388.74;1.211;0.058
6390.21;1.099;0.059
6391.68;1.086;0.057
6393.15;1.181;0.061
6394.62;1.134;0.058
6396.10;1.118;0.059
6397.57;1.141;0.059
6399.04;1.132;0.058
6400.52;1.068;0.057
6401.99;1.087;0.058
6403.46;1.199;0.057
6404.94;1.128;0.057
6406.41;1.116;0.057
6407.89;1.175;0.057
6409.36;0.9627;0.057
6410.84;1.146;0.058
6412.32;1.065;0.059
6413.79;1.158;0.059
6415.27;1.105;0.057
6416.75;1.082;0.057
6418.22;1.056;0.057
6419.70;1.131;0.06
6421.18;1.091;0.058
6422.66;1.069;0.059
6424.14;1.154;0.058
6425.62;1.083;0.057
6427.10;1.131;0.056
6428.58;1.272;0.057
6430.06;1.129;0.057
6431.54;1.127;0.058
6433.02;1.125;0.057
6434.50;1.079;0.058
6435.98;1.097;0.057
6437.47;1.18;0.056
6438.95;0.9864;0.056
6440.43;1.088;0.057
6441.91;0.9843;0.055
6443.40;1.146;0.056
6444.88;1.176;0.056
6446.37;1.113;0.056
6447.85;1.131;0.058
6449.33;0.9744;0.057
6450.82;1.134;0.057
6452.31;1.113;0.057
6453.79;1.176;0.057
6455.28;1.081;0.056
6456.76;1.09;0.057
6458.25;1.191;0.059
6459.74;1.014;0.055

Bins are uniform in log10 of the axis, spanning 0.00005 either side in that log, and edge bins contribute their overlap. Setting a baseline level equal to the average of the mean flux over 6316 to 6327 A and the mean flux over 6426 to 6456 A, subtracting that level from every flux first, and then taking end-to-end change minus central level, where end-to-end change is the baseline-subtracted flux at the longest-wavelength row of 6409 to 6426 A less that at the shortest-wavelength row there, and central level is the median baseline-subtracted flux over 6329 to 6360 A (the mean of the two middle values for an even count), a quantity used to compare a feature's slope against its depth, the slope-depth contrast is 0.11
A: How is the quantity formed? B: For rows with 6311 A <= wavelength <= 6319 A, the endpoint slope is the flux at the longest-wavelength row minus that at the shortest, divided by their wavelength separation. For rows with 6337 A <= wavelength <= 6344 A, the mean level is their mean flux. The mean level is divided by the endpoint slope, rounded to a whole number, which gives -748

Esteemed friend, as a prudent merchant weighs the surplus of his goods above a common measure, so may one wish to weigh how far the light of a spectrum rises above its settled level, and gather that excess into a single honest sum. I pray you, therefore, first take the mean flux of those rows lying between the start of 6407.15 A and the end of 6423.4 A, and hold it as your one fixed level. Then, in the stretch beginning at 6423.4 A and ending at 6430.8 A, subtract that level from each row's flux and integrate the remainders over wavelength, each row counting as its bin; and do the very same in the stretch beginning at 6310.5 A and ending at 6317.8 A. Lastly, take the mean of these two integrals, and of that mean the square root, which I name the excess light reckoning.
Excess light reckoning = 0.44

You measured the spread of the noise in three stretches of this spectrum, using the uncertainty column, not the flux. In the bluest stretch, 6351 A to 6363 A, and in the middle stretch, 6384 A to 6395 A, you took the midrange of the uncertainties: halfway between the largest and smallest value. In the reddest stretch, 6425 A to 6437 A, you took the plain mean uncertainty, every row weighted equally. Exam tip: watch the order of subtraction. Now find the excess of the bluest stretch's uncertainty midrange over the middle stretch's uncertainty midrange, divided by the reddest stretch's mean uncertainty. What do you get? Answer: 0.18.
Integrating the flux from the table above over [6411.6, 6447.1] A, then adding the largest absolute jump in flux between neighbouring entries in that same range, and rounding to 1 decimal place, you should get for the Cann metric 39.6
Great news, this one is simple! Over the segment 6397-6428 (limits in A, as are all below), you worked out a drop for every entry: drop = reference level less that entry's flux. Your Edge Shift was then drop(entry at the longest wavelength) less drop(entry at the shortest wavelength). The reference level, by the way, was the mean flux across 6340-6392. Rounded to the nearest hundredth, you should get 0.01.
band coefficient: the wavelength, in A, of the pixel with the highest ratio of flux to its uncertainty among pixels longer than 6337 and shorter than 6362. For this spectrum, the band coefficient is 6346.22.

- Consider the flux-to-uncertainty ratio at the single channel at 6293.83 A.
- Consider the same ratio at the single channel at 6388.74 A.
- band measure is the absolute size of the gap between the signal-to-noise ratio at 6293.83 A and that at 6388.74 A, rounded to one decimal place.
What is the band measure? 1.5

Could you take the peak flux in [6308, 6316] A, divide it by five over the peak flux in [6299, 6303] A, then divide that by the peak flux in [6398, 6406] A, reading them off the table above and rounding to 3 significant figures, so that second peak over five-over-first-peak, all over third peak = 0.240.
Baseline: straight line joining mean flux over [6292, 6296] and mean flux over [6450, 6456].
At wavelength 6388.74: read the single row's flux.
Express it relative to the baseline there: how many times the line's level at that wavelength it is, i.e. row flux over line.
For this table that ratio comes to 1.05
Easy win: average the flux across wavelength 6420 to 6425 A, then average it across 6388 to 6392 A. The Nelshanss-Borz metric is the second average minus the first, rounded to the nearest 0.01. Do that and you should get 0.03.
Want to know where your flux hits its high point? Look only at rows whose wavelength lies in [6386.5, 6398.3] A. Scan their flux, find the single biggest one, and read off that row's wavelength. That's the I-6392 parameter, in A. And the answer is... 6388.74 A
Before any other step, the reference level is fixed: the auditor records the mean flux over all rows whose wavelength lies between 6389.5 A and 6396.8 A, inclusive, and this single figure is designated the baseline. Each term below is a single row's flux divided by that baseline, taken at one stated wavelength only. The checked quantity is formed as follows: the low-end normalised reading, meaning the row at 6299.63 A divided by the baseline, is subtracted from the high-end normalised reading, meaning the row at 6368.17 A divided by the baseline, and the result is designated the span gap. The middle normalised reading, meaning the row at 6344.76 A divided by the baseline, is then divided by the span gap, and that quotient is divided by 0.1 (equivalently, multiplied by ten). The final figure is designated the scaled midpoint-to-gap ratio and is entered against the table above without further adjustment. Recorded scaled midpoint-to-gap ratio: -166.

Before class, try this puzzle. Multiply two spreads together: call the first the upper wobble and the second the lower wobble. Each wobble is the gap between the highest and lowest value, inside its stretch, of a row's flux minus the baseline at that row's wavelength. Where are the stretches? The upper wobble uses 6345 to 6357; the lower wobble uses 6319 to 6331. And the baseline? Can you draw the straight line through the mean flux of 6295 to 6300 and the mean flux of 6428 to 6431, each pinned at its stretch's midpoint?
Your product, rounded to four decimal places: 0.0295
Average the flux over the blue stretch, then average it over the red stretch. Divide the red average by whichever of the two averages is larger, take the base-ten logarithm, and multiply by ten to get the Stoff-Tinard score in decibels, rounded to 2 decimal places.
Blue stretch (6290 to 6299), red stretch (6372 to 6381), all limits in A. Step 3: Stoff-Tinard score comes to -0.15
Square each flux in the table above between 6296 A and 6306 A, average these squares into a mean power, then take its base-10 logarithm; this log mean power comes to 0.108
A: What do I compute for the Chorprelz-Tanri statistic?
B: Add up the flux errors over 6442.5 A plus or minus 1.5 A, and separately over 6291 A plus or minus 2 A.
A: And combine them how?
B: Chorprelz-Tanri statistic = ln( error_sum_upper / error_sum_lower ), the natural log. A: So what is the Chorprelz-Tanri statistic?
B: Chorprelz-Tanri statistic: -0.53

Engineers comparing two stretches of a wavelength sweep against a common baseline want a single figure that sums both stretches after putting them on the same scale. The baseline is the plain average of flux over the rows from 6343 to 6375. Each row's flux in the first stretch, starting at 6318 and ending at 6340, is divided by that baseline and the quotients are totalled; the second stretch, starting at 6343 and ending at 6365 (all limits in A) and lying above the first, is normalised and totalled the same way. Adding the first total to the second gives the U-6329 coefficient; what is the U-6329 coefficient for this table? 29.8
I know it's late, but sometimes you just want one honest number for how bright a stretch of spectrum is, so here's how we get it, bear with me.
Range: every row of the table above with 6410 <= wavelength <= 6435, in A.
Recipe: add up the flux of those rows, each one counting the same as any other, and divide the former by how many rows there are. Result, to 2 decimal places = 1.12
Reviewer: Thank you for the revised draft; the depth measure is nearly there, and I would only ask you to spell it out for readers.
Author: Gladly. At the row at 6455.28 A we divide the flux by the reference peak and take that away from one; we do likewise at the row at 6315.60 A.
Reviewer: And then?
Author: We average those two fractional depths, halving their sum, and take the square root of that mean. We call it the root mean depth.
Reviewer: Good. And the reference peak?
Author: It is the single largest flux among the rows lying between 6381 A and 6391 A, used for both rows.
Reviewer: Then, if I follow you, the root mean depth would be 0.358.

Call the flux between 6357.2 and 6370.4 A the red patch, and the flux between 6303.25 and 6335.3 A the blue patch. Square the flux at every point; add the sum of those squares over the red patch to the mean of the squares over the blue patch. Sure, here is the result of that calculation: 13.3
